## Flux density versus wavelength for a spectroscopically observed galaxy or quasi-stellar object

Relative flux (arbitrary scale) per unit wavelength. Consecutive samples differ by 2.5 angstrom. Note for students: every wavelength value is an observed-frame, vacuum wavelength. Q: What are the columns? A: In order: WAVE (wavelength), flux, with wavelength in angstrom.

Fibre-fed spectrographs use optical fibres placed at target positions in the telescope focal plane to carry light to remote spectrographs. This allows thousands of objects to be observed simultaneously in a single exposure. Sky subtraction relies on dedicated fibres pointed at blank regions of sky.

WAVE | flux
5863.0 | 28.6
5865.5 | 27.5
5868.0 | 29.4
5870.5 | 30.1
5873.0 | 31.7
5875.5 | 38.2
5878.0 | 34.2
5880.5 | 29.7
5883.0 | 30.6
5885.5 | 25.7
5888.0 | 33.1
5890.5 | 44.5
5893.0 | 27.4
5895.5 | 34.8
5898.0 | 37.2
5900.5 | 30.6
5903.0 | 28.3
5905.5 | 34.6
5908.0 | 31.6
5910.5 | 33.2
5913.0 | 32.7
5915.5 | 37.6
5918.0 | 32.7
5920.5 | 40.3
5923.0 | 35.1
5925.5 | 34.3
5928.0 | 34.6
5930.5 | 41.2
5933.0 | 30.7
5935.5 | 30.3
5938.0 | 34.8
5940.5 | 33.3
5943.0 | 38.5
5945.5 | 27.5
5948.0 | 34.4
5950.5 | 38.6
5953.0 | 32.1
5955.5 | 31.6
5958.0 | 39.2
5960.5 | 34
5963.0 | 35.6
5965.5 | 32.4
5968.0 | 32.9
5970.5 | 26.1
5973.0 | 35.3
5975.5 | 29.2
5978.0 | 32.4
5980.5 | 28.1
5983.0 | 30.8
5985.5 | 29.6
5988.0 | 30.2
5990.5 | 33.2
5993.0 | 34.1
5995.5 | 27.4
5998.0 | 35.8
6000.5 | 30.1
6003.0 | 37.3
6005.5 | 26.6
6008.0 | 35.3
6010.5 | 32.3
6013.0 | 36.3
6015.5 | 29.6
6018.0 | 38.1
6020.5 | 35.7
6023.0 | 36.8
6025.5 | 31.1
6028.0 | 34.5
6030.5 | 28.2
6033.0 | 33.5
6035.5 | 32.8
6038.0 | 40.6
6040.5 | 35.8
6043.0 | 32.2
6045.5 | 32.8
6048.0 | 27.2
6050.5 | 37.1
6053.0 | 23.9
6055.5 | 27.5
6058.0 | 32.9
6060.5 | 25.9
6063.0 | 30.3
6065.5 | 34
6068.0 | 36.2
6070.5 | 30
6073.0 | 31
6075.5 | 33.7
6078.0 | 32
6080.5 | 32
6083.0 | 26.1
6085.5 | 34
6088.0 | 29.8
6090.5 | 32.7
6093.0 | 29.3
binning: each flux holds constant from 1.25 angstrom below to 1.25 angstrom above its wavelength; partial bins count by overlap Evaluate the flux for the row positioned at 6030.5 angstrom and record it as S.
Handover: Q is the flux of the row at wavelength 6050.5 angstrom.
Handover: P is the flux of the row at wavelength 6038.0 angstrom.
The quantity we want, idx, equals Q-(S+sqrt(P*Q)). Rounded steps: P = 40.6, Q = 37.1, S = 28.2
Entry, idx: -29.9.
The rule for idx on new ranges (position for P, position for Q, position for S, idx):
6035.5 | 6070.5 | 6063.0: -31.7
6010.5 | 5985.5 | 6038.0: -41.9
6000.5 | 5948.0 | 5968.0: -30.7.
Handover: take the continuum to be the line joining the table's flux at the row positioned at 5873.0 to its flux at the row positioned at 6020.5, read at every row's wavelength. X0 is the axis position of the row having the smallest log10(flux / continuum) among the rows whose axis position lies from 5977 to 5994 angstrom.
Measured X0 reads 5980.5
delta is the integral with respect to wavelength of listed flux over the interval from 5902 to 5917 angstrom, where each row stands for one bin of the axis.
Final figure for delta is 496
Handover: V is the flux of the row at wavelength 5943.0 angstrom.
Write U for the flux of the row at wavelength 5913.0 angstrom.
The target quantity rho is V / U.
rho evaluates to 1.18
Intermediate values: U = 32.7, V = 38.5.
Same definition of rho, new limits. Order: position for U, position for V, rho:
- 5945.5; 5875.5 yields 1.39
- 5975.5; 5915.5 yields 1.29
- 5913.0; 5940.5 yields 1.02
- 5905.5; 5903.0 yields 0.82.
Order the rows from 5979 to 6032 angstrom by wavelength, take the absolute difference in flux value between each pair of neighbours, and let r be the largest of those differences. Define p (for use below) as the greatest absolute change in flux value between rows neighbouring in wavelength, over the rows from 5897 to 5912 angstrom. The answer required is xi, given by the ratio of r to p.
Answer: 1.6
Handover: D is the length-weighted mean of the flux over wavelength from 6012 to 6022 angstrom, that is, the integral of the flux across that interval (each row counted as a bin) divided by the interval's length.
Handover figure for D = 34.9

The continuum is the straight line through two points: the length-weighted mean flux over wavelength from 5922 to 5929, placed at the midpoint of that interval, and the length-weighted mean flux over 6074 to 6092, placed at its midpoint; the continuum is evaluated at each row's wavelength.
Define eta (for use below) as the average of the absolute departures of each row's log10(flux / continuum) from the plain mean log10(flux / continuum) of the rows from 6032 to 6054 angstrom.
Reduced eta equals 0.047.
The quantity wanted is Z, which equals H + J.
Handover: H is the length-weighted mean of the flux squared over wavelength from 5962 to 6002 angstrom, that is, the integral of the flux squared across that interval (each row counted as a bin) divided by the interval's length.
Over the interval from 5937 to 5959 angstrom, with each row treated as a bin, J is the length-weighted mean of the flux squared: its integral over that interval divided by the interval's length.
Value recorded 2194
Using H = 998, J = 1196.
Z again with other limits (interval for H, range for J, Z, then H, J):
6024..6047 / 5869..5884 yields 2189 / 1131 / 1059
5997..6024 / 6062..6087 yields 2192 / 1165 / 1026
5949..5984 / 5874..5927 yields 2235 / 1086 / 1150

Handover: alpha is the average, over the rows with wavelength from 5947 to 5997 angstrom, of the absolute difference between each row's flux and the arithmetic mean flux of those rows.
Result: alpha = 2.6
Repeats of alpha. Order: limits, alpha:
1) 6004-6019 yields 3.5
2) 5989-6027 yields 3.1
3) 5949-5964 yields 2.6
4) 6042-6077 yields 3.1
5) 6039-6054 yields 4.0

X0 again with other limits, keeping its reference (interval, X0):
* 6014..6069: 6053.0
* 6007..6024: 6015.5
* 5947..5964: 5955.5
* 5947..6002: 5970.5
